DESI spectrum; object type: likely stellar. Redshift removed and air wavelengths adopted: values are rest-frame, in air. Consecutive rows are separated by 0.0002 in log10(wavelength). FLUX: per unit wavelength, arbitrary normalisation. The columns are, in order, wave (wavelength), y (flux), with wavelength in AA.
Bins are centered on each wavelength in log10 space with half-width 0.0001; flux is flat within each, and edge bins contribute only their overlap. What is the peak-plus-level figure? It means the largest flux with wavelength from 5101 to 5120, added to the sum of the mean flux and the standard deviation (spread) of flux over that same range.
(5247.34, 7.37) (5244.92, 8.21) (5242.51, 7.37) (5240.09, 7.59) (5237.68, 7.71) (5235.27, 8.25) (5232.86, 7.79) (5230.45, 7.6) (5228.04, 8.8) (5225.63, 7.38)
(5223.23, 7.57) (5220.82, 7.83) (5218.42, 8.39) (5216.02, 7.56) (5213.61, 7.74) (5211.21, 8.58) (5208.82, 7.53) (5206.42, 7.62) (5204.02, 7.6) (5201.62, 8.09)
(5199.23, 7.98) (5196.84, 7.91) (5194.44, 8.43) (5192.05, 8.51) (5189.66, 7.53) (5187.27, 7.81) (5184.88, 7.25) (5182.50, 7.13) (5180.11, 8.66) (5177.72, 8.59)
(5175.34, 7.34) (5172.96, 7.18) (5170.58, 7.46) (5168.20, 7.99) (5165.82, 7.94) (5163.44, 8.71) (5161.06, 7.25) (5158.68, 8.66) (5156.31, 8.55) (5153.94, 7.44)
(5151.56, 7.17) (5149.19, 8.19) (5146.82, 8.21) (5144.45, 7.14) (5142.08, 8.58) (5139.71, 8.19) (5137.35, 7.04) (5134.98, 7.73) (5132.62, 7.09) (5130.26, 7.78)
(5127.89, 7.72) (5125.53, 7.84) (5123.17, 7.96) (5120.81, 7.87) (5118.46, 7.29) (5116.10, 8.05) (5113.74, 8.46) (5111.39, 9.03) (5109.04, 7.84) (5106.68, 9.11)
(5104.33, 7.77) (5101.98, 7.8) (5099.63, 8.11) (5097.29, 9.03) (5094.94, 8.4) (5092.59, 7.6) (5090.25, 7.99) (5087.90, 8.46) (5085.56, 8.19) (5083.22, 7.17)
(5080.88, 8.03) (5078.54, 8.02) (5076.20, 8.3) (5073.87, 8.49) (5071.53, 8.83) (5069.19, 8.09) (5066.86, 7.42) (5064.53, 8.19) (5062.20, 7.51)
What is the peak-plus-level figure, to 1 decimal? 17.9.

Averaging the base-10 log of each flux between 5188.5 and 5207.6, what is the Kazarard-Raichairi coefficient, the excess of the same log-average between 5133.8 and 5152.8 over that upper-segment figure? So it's -0.011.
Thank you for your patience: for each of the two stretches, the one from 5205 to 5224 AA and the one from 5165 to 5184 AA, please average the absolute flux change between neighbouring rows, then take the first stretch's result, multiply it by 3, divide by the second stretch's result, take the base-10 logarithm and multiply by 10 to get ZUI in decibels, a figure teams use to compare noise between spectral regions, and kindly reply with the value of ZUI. 4.7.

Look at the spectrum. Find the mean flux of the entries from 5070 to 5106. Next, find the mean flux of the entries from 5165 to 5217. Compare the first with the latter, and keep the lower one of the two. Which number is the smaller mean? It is 7.838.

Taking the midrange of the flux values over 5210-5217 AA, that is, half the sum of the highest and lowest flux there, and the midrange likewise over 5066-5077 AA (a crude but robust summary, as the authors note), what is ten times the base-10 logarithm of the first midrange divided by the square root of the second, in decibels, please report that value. 4.52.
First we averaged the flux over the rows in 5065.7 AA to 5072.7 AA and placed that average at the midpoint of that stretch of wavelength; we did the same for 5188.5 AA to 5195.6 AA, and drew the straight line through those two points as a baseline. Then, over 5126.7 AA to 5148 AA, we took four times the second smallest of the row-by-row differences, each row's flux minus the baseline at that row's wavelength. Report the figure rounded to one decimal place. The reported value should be -4.2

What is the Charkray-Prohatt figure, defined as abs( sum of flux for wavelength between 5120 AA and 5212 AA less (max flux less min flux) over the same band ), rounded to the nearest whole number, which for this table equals 305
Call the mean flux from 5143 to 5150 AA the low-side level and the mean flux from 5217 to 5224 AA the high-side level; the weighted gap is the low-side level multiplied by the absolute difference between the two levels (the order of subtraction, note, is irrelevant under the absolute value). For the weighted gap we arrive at 0.7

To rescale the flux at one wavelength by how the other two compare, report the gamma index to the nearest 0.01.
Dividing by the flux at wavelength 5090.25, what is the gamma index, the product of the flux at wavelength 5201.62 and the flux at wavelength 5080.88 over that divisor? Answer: 8.13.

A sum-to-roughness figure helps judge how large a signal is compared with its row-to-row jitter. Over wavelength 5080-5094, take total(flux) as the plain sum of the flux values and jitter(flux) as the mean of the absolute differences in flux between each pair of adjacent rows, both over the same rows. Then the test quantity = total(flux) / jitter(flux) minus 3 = 76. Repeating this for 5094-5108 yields 75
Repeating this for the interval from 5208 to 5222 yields 66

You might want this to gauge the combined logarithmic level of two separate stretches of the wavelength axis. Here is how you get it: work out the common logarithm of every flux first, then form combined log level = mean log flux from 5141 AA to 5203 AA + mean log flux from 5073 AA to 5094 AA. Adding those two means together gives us 1.801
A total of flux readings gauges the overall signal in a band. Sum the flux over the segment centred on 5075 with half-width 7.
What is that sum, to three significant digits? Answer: 49.8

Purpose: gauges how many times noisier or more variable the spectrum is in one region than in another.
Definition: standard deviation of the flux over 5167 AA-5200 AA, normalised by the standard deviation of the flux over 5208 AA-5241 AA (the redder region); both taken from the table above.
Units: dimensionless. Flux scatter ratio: 1.2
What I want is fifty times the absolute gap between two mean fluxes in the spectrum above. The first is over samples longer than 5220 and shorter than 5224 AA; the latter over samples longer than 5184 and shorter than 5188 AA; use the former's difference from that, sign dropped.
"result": 9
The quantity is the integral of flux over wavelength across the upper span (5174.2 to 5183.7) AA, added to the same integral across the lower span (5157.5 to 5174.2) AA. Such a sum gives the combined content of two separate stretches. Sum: 207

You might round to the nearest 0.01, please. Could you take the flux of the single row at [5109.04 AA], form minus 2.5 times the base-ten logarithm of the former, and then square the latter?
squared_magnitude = 5.00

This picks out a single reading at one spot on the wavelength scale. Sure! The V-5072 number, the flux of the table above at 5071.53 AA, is 8.83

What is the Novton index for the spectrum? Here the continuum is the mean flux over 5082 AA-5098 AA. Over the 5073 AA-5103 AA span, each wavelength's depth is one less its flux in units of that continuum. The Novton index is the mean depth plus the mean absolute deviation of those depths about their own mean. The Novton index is 0.04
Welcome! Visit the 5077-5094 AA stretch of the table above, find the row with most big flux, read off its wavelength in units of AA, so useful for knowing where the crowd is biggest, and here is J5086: 5087.90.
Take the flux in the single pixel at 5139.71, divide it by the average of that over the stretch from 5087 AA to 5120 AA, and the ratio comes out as 0.998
